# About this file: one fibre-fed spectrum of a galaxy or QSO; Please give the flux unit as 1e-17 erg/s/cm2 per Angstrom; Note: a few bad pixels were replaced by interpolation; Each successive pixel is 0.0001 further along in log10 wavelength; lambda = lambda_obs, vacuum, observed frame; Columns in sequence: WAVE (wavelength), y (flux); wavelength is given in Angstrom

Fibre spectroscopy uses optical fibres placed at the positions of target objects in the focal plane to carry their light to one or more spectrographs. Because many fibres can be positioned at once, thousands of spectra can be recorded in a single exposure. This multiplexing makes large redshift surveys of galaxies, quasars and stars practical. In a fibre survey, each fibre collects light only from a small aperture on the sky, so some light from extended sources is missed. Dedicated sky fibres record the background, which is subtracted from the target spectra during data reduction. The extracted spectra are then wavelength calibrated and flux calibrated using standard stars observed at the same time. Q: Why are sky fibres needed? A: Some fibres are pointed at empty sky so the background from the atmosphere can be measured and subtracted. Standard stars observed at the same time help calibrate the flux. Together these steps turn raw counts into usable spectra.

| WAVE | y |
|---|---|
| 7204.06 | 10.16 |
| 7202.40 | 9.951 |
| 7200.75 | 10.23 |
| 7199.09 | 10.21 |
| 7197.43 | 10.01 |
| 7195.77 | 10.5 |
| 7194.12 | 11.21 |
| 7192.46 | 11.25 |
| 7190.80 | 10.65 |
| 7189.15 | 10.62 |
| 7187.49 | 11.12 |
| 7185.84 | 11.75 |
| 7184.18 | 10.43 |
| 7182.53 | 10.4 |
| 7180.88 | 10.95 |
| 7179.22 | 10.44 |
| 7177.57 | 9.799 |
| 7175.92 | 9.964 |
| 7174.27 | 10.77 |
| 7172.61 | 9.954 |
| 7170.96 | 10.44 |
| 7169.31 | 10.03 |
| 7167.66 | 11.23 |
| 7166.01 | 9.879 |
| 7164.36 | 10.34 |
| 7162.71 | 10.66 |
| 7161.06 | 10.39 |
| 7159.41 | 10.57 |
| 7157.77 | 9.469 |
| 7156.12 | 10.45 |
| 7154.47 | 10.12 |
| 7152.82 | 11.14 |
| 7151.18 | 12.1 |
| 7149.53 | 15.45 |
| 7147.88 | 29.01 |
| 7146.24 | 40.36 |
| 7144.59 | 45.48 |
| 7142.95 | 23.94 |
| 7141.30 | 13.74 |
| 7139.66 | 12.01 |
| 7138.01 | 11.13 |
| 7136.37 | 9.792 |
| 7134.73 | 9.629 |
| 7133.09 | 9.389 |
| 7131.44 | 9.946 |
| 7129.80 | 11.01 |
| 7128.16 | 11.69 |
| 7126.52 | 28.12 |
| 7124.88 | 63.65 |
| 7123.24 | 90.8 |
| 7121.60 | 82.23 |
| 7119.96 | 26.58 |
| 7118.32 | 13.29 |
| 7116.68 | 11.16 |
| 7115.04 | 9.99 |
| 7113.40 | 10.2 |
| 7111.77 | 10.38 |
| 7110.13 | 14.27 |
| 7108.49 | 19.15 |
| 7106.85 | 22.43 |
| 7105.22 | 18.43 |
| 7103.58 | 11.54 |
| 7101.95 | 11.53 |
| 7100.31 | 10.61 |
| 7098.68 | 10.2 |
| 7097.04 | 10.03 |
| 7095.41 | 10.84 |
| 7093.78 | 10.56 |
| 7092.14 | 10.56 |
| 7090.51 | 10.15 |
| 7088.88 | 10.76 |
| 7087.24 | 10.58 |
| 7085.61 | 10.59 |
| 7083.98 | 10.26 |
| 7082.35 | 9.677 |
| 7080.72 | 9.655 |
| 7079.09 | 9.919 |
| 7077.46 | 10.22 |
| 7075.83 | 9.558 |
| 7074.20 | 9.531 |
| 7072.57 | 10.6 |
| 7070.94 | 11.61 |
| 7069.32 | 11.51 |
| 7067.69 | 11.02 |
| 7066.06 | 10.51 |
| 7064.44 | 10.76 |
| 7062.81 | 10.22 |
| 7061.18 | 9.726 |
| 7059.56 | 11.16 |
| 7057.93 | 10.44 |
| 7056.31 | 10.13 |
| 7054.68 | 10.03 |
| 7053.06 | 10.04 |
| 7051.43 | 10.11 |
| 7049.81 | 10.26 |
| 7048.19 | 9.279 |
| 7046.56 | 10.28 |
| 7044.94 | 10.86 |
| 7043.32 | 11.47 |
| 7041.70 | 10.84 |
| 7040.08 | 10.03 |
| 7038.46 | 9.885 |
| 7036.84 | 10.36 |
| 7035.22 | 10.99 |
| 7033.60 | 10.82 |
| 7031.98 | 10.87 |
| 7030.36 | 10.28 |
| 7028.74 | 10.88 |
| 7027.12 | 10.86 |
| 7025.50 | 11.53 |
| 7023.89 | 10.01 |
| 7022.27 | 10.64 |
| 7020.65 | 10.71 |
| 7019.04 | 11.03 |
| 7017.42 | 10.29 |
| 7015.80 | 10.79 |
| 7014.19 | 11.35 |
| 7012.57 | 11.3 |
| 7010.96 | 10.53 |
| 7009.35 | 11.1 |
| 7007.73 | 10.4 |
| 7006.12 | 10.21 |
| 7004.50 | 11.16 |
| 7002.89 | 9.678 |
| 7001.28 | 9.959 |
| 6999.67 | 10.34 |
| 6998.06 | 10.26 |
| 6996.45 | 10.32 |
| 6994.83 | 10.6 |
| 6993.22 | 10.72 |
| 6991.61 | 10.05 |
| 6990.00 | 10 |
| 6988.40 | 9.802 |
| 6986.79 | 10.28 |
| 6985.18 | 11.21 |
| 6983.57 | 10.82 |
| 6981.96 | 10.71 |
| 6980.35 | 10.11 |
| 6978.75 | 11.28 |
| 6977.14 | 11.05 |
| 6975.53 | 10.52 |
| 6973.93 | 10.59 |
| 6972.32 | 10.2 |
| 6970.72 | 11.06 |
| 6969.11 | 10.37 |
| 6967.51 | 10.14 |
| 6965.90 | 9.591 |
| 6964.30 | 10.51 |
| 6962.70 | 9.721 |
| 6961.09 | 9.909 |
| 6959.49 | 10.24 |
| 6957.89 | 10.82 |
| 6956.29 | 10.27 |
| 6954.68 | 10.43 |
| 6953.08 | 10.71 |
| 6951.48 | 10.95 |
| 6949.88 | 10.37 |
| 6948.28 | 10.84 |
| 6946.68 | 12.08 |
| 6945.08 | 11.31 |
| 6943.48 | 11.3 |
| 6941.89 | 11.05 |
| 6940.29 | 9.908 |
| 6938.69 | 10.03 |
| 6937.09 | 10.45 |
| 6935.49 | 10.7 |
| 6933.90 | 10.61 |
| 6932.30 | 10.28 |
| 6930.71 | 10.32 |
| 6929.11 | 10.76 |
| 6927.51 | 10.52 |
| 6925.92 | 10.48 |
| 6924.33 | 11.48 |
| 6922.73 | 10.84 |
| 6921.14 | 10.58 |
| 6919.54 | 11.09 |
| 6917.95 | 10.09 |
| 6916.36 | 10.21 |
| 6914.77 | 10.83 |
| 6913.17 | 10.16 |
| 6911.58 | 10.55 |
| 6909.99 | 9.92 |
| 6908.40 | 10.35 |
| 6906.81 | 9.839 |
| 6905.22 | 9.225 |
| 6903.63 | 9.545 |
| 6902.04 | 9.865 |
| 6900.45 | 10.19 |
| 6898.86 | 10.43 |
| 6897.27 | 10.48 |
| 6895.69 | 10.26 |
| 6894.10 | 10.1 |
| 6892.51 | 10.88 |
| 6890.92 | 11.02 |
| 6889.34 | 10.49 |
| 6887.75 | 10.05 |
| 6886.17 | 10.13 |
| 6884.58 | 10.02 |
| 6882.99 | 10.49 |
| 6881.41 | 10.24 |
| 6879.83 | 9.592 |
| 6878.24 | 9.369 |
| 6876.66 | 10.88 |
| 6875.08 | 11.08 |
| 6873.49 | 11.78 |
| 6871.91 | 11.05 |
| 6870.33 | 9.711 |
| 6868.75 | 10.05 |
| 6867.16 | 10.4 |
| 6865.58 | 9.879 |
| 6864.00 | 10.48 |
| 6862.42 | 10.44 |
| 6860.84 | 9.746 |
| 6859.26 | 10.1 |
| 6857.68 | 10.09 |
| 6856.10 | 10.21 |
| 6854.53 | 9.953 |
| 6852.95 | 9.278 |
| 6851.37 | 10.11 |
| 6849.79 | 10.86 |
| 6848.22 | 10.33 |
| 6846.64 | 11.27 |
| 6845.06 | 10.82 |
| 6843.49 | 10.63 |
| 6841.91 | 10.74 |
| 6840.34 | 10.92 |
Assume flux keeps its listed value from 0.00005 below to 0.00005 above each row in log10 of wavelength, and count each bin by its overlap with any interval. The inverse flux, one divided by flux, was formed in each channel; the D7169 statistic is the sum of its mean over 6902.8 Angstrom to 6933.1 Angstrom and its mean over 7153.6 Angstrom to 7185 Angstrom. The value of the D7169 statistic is 0.194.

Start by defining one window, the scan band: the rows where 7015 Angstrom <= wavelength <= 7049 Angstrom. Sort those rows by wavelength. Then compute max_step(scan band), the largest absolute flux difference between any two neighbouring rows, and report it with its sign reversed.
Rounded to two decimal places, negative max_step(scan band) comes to -1.52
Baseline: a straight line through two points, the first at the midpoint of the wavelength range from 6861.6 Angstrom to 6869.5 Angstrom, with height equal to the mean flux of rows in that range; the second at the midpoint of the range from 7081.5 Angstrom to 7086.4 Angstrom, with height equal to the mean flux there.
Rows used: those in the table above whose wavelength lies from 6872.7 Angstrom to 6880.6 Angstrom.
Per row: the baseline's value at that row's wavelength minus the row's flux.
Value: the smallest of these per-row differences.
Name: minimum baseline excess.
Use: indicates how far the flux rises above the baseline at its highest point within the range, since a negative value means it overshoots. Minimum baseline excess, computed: -1.5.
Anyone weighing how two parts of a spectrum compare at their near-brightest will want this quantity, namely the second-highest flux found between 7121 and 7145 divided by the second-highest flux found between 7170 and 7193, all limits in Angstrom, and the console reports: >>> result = 7.3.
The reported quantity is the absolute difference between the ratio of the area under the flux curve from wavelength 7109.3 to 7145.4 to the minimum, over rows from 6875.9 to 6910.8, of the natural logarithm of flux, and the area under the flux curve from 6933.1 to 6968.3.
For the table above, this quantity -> 19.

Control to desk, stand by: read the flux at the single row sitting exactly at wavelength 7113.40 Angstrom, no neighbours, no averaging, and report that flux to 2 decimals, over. 10.20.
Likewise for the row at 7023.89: 10.01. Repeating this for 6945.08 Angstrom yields 11.31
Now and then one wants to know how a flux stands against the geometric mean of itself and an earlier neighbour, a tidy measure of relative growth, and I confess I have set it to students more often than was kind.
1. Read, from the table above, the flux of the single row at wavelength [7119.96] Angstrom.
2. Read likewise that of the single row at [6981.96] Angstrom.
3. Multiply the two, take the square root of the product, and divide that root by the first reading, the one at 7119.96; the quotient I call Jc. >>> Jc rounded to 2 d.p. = 0.63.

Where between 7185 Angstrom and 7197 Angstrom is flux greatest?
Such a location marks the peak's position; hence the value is 7185.84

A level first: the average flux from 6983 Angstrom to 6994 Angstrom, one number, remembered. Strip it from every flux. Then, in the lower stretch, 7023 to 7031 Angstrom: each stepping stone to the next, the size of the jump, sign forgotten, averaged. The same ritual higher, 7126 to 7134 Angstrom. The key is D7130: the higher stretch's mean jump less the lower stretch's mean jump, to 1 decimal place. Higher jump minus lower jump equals 4.0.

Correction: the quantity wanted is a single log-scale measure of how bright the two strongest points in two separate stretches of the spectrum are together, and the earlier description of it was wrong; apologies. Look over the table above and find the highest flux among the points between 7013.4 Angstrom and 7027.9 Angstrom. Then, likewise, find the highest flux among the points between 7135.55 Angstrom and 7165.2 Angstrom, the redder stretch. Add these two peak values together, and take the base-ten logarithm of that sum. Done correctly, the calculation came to 1.76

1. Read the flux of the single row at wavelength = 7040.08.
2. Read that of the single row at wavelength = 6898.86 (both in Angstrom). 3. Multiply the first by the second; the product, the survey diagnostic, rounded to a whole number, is 105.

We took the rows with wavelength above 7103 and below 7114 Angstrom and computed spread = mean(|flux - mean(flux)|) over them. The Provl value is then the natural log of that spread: 1.4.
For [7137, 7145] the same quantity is 2.4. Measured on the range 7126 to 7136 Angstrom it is 1.6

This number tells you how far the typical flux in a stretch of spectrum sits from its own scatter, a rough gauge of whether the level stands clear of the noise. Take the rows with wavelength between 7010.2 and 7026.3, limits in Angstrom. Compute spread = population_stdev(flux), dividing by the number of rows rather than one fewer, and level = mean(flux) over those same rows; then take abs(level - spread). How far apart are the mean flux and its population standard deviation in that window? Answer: 10.4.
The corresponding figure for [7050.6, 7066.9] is 9.9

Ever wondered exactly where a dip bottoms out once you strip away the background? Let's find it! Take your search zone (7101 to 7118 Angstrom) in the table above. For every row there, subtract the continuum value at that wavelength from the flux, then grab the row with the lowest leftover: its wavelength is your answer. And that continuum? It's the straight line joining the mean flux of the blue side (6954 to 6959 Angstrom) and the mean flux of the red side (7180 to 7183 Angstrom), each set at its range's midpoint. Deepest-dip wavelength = 7115.04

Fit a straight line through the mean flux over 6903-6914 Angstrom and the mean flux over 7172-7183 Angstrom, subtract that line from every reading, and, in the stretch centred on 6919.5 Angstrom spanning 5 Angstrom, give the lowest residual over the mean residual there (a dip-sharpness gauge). 0.2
